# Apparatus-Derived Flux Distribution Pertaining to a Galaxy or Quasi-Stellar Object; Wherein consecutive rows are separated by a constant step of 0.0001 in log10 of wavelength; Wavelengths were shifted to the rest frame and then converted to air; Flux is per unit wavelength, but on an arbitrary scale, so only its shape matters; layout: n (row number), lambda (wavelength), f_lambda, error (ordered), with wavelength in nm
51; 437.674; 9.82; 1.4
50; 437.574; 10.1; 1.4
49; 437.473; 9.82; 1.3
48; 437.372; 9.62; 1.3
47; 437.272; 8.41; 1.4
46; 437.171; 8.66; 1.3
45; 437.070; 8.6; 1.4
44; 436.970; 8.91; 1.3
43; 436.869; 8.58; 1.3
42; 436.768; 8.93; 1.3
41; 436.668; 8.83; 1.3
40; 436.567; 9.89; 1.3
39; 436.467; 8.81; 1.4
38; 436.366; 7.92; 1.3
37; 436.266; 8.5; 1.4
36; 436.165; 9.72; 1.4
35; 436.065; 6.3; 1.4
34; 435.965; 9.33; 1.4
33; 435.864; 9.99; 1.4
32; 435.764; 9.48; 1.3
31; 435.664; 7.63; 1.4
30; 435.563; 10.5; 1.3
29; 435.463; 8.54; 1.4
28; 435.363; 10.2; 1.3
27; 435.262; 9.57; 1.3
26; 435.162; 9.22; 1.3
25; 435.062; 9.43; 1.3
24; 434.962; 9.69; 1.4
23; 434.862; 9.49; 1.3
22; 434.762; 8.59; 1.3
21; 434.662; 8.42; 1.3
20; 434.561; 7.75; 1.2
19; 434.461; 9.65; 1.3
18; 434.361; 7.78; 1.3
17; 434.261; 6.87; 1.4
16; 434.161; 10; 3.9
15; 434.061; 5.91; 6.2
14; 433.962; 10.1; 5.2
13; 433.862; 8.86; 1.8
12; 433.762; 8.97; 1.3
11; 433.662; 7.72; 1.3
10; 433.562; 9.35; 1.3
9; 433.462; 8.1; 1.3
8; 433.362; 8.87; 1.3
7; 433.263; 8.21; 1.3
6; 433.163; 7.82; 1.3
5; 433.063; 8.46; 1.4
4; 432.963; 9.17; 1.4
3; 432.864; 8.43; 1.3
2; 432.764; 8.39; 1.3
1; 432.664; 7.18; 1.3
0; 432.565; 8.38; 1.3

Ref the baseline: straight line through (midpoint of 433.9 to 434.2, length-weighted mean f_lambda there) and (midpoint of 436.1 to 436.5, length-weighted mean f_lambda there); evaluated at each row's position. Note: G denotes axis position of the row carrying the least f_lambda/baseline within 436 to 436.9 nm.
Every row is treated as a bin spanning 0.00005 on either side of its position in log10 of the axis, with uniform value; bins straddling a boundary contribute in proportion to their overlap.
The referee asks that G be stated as 436.065 nm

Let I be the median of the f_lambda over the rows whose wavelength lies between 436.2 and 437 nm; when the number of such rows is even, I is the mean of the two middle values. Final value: 8.82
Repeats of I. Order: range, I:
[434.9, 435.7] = 9.50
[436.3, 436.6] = 8.81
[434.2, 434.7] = 7.78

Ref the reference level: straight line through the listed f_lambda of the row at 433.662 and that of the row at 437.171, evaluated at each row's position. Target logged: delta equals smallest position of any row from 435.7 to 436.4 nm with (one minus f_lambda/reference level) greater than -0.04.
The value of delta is 436.065 nm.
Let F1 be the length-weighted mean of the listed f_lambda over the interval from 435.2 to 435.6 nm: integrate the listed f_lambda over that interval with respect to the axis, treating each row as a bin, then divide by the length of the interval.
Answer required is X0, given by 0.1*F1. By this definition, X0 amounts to 0.97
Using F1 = 9.7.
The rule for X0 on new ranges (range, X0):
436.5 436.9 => 0.91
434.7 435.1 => 0.93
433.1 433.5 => 0.83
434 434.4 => 0.77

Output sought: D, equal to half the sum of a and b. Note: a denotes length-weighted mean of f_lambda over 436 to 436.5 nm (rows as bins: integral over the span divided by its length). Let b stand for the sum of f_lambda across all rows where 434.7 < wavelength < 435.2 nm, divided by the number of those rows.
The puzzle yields 8.78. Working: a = 8.3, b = 9.3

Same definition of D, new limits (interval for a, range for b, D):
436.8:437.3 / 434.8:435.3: 9.06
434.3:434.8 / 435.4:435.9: 8.81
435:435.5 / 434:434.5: 8.73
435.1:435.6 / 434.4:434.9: 9.18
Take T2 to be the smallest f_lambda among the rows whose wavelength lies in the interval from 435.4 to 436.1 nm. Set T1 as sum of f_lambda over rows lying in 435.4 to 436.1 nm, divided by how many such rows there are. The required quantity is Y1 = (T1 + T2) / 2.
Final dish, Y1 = 7.6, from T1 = 8.82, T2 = 6.3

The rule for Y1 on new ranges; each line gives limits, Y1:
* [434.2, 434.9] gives 7.6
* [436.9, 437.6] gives 8.8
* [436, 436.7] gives 7.4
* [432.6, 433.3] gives 7.7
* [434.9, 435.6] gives 9.1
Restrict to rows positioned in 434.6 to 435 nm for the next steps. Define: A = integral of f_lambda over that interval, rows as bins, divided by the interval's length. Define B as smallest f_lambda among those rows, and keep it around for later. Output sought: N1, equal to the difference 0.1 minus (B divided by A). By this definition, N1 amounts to -0.84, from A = 9.0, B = 8.42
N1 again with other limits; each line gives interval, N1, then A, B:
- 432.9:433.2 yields -0.82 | 8.5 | 7.82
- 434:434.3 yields -0.66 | 7.7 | 5.91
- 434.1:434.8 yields -0.72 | 8.4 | 6.87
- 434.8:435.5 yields -0.80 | 9.5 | 8.54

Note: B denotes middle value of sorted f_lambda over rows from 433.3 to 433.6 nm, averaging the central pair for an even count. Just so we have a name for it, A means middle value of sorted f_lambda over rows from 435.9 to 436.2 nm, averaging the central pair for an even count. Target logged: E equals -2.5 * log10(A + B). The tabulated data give -3.15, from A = 9.3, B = 8.9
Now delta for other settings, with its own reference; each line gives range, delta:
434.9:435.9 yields 435.664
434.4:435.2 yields 434.561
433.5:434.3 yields 433.662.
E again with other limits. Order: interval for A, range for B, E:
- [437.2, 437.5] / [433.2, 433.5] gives -3.13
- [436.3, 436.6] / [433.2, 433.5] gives -3.08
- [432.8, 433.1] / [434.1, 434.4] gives -3.03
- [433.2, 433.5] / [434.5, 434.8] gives -3.05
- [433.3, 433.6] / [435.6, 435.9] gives -3.16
